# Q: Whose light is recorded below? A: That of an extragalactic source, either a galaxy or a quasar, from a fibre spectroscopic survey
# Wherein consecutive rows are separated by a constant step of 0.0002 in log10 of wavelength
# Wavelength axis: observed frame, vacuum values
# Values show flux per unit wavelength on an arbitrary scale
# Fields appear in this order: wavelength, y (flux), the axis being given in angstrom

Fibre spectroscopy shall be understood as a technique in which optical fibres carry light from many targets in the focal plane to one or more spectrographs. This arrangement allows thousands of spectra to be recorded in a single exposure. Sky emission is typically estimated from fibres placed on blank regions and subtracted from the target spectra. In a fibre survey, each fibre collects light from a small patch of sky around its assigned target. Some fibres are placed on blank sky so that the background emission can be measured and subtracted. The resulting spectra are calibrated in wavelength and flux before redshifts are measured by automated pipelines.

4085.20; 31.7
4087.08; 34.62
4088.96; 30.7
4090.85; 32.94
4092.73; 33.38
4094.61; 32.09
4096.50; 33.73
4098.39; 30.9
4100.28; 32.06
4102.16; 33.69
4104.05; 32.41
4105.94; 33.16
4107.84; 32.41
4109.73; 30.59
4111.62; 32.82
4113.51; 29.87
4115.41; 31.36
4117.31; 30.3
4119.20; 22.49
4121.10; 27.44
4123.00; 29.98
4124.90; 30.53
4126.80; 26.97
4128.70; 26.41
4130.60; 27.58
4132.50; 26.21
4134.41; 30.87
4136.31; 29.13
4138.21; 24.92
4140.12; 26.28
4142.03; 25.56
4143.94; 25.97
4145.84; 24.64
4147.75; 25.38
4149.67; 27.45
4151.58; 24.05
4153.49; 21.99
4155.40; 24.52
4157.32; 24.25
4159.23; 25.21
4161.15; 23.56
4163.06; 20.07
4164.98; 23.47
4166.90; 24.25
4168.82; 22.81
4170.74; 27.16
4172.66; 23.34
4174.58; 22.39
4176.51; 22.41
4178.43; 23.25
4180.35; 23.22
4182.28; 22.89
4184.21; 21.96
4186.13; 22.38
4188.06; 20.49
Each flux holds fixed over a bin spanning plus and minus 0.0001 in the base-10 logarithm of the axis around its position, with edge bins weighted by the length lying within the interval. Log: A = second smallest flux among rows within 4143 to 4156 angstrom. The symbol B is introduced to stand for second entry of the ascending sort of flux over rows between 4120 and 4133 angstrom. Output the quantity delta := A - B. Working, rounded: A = 24.05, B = 26.41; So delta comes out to -2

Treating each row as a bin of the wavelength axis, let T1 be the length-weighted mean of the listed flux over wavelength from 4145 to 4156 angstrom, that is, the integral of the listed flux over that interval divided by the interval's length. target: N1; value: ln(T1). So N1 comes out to 3.21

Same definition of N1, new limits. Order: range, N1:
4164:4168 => 3.17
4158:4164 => 3.14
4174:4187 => 3.12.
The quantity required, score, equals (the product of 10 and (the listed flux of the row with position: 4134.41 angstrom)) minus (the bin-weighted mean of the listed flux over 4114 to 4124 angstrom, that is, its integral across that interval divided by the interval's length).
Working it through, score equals 280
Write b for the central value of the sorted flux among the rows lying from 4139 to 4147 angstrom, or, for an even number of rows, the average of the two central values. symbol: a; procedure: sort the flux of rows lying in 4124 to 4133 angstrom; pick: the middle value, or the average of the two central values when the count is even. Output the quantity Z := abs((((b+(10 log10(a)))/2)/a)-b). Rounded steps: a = 27.0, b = 25.8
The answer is 25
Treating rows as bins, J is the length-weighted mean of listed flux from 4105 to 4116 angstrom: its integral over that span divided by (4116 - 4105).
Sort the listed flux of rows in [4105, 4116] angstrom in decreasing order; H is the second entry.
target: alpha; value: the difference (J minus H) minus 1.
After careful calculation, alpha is -2.1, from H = 32.82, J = 32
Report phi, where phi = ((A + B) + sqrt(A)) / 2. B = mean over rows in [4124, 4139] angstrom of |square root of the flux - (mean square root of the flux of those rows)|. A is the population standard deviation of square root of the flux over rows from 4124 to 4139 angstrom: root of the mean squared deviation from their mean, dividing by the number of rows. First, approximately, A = 0.19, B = 0.17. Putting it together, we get 0.4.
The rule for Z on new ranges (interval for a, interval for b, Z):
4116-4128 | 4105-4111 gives 32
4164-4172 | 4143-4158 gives 24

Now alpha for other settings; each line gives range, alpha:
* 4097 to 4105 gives -1.0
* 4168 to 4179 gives -0.8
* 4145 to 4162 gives -1.8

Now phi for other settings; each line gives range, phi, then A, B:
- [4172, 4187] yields 0.2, 0.05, 0.05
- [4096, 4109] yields 0.2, 0.08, 0.07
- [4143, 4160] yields 0.3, 0.14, 0.10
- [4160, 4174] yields 0.4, 0.20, 0.13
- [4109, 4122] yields 0.5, 0.30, 0.23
